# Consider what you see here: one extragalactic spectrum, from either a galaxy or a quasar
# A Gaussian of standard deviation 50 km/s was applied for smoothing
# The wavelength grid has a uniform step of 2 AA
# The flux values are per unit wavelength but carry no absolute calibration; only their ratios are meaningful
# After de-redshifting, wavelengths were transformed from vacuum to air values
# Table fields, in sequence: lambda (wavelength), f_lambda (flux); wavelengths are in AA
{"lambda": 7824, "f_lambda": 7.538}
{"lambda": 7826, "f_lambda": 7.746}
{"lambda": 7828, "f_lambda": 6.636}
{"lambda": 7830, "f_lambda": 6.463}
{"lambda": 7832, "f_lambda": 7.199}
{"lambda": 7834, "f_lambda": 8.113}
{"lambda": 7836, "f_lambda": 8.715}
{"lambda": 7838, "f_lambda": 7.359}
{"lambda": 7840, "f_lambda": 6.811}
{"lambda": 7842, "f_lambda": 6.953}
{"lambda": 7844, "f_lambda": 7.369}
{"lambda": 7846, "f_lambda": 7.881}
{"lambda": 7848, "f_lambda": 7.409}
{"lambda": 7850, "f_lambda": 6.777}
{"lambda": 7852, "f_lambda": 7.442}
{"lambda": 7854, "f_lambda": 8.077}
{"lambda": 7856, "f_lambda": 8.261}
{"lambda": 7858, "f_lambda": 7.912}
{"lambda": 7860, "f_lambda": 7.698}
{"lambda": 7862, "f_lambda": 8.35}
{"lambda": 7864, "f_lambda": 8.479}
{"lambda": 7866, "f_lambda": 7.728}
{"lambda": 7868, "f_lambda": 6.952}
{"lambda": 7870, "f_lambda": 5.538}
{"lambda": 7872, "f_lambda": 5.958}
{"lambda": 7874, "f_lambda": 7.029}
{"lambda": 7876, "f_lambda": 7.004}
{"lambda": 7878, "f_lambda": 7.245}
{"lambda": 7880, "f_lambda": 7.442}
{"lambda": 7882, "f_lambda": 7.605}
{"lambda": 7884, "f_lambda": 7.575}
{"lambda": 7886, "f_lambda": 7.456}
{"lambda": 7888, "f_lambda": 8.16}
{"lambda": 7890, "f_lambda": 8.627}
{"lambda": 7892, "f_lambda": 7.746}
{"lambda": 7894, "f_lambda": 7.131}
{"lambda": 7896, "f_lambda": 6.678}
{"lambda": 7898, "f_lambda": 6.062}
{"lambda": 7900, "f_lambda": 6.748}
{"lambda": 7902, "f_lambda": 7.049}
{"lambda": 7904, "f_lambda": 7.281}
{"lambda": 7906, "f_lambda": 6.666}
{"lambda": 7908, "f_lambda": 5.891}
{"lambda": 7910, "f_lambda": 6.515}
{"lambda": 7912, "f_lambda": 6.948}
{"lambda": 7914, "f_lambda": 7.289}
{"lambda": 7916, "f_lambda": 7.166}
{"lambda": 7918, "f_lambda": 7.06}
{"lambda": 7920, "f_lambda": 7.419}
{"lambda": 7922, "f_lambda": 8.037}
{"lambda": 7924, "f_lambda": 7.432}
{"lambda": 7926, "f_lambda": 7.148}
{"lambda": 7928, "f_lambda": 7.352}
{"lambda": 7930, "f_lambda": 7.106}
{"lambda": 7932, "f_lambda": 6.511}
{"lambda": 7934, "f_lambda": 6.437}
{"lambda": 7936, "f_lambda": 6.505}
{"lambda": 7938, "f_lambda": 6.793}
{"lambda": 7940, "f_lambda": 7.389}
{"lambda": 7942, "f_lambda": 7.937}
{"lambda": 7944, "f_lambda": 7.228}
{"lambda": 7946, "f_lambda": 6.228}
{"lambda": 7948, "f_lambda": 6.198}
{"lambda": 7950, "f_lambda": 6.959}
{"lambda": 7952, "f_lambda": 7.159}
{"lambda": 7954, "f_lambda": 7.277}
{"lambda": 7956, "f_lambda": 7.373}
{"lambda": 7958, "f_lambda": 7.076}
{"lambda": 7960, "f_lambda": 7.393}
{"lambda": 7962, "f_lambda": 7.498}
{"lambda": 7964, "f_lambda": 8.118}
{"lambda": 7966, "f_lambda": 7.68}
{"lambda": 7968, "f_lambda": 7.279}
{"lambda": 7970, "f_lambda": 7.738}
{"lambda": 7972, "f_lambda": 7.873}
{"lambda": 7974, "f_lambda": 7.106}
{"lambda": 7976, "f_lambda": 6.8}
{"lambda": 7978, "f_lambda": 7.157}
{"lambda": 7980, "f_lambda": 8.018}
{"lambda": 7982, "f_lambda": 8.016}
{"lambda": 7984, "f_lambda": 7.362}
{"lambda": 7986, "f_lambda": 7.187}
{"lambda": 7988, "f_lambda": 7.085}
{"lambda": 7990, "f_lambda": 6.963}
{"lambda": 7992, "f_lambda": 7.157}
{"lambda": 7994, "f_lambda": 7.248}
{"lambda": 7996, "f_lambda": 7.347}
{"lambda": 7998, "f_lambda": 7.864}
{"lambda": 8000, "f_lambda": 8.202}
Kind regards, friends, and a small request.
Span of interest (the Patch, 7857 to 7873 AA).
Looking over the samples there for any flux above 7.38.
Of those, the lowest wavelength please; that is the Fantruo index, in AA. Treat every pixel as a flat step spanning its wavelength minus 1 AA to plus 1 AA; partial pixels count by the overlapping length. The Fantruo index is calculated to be 7858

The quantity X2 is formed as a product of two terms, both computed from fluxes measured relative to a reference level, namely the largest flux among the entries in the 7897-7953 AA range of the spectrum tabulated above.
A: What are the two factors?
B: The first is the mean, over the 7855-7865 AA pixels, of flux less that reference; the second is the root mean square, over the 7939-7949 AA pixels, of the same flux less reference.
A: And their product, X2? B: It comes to 0.1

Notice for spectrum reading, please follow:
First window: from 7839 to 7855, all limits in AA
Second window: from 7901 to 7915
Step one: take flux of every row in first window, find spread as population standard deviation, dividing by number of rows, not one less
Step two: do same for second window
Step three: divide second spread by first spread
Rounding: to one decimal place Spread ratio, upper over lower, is 1.0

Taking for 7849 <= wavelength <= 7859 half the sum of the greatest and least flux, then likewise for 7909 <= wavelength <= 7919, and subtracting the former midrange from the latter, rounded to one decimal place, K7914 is -0.6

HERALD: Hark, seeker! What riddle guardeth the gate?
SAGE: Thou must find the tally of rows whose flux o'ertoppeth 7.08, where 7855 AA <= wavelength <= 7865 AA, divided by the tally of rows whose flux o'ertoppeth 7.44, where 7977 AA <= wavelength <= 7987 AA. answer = 2.5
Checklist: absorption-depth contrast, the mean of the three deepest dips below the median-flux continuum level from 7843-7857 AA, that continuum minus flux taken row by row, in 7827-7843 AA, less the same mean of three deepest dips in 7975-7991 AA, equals 0.31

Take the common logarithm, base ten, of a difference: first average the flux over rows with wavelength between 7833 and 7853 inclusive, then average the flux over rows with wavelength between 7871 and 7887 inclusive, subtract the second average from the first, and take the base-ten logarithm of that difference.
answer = -0.50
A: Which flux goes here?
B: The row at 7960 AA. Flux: 7.393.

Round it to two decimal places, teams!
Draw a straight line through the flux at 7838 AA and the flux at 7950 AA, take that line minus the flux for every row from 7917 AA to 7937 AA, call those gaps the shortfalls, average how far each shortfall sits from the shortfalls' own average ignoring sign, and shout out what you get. 0.37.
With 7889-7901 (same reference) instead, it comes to 0.67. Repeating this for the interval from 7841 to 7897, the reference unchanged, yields 0.53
